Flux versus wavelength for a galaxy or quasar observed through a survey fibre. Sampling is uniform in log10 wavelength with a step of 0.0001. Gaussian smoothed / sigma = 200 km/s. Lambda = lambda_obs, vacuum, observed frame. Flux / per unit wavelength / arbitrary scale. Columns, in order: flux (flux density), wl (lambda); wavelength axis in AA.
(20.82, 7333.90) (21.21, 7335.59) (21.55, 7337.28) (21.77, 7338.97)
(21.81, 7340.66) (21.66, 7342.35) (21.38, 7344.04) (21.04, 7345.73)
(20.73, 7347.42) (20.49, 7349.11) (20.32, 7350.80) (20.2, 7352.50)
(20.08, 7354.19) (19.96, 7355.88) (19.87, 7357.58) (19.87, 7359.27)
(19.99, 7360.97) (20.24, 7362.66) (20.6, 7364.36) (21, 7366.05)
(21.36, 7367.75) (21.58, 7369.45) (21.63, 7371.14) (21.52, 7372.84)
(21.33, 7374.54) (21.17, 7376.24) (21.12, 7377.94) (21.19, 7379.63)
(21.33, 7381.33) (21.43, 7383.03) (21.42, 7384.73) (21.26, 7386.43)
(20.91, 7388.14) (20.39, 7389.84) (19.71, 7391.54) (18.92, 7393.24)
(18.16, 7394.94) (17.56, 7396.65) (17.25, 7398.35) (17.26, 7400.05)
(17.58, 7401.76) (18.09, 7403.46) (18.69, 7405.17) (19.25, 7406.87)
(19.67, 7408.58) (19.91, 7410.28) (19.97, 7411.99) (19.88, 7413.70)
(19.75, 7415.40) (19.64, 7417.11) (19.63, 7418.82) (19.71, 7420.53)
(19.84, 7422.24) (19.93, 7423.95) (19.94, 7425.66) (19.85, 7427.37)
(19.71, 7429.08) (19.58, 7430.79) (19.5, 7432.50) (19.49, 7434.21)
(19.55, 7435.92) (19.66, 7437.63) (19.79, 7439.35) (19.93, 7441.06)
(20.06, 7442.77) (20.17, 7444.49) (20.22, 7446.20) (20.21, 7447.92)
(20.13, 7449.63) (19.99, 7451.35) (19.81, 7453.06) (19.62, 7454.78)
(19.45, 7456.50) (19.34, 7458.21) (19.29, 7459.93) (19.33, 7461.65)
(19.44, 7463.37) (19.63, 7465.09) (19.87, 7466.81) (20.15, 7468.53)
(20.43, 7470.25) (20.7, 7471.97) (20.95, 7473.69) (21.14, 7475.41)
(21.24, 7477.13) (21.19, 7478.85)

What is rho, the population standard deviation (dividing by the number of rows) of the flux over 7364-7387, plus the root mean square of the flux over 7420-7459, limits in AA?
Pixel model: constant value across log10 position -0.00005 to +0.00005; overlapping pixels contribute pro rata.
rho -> 20.1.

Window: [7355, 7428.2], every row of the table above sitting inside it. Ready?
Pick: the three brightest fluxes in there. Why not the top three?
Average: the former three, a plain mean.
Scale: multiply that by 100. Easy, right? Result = 2158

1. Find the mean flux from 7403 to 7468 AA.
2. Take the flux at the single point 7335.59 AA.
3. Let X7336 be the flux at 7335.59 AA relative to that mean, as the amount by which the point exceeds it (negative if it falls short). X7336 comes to 1.5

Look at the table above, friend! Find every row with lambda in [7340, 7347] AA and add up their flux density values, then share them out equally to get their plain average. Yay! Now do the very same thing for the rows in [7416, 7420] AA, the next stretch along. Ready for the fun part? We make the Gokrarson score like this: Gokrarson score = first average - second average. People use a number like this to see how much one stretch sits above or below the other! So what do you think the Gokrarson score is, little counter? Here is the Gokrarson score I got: 1.8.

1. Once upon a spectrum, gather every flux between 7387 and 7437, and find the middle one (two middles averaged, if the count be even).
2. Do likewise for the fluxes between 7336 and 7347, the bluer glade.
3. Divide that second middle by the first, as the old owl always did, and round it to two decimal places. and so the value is 1.10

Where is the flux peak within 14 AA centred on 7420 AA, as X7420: 7425.66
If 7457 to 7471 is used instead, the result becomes 7470.25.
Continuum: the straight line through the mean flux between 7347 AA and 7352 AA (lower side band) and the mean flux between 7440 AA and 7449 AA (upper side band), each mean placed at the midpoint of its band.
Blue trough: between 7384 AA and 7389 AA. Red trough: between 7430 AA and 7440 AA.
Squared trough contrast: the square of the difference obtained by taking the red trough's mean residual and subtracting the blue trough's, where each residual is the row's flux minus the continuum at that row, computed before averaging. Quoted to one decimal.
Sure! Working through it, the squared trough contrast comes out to 2.0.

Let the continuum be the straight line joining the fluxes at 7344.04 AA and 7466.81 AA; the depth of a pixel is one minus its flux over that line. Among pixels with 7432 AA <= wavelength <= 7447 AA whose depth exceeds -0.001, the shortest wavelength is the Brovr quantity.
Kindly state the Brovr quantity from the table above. 7432.50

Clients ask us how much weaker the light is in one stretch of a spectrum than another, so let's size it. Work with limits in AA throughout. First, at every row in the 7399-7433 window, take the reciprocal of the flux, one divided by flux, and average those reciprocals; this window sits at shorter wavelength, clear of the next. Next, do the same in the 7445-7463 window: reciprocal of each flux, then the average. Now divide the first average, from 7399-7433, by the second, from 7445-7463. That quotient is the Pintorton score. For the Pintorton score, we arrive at 1.021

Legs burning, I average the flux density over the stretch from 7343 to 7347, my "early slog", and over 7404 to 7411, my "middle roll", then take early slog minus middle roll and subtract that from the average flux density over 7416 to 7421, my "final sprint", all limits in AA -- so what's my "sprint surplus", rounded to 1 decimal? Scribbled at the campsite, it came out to 17.8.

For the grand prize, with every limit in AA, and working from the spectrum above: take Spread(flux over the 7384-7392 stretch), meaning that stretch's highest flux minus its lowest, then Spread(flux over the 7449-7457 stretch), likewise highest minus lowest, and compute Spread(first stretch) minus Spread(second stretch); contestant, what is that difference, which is 1.0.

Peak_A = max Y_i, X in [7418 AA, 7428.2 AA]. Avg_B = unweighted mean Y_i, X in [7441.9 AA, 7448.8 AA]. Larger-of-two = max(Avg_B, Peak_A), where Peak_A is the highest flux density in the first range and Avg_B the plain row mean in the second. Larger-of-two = 20.2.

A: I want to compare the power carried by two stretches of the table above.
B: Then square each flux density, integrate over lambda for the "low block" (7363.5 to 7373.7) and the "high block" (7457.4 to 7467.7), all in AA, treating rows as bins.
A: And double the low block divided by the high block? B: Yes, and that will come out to 2.36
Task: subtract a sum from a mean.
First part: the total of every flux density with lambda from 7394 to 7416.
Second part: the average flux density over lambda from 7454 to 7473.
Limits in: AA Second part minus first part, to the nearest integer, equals -223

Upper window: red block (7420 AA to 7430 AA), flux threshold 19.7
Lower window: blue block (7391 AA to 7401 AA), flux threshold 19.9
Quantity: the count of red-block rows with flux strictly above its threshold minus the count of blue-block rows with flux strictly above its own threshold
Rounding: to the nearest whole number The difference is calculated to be 6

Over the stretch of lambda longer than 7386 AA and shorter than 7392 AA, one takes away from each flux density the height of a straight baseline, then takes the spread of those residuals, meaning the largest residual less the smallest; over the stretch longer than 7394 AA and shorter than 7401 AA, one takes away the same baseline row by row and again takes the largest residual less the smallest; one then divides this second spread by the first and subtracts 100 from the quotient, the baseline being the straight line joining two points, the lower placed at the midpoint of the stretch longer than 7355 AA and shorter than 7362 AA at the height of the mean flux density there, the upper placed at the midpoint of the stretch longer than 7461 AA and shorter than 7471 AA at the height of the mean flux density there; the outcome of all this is -99.4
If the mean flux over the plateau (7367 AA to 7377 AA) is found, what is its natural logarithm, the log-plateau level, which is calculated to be 3.06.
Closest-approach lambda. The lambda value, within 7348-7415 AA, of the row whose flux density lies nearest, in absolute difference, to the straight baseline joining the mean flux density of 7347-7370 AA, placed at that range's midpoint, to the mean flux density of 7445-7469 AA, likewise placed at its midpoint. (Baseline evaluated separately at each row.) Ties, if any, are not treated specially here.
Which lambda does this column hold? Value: 7349.11 AA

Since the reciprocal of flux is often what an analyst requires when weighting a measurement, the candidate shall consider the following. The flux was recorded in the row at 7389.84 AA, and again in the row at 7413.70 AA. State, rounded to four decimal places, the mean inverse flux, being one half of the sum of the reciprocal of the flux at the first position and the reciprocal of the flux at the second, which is 0.0497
